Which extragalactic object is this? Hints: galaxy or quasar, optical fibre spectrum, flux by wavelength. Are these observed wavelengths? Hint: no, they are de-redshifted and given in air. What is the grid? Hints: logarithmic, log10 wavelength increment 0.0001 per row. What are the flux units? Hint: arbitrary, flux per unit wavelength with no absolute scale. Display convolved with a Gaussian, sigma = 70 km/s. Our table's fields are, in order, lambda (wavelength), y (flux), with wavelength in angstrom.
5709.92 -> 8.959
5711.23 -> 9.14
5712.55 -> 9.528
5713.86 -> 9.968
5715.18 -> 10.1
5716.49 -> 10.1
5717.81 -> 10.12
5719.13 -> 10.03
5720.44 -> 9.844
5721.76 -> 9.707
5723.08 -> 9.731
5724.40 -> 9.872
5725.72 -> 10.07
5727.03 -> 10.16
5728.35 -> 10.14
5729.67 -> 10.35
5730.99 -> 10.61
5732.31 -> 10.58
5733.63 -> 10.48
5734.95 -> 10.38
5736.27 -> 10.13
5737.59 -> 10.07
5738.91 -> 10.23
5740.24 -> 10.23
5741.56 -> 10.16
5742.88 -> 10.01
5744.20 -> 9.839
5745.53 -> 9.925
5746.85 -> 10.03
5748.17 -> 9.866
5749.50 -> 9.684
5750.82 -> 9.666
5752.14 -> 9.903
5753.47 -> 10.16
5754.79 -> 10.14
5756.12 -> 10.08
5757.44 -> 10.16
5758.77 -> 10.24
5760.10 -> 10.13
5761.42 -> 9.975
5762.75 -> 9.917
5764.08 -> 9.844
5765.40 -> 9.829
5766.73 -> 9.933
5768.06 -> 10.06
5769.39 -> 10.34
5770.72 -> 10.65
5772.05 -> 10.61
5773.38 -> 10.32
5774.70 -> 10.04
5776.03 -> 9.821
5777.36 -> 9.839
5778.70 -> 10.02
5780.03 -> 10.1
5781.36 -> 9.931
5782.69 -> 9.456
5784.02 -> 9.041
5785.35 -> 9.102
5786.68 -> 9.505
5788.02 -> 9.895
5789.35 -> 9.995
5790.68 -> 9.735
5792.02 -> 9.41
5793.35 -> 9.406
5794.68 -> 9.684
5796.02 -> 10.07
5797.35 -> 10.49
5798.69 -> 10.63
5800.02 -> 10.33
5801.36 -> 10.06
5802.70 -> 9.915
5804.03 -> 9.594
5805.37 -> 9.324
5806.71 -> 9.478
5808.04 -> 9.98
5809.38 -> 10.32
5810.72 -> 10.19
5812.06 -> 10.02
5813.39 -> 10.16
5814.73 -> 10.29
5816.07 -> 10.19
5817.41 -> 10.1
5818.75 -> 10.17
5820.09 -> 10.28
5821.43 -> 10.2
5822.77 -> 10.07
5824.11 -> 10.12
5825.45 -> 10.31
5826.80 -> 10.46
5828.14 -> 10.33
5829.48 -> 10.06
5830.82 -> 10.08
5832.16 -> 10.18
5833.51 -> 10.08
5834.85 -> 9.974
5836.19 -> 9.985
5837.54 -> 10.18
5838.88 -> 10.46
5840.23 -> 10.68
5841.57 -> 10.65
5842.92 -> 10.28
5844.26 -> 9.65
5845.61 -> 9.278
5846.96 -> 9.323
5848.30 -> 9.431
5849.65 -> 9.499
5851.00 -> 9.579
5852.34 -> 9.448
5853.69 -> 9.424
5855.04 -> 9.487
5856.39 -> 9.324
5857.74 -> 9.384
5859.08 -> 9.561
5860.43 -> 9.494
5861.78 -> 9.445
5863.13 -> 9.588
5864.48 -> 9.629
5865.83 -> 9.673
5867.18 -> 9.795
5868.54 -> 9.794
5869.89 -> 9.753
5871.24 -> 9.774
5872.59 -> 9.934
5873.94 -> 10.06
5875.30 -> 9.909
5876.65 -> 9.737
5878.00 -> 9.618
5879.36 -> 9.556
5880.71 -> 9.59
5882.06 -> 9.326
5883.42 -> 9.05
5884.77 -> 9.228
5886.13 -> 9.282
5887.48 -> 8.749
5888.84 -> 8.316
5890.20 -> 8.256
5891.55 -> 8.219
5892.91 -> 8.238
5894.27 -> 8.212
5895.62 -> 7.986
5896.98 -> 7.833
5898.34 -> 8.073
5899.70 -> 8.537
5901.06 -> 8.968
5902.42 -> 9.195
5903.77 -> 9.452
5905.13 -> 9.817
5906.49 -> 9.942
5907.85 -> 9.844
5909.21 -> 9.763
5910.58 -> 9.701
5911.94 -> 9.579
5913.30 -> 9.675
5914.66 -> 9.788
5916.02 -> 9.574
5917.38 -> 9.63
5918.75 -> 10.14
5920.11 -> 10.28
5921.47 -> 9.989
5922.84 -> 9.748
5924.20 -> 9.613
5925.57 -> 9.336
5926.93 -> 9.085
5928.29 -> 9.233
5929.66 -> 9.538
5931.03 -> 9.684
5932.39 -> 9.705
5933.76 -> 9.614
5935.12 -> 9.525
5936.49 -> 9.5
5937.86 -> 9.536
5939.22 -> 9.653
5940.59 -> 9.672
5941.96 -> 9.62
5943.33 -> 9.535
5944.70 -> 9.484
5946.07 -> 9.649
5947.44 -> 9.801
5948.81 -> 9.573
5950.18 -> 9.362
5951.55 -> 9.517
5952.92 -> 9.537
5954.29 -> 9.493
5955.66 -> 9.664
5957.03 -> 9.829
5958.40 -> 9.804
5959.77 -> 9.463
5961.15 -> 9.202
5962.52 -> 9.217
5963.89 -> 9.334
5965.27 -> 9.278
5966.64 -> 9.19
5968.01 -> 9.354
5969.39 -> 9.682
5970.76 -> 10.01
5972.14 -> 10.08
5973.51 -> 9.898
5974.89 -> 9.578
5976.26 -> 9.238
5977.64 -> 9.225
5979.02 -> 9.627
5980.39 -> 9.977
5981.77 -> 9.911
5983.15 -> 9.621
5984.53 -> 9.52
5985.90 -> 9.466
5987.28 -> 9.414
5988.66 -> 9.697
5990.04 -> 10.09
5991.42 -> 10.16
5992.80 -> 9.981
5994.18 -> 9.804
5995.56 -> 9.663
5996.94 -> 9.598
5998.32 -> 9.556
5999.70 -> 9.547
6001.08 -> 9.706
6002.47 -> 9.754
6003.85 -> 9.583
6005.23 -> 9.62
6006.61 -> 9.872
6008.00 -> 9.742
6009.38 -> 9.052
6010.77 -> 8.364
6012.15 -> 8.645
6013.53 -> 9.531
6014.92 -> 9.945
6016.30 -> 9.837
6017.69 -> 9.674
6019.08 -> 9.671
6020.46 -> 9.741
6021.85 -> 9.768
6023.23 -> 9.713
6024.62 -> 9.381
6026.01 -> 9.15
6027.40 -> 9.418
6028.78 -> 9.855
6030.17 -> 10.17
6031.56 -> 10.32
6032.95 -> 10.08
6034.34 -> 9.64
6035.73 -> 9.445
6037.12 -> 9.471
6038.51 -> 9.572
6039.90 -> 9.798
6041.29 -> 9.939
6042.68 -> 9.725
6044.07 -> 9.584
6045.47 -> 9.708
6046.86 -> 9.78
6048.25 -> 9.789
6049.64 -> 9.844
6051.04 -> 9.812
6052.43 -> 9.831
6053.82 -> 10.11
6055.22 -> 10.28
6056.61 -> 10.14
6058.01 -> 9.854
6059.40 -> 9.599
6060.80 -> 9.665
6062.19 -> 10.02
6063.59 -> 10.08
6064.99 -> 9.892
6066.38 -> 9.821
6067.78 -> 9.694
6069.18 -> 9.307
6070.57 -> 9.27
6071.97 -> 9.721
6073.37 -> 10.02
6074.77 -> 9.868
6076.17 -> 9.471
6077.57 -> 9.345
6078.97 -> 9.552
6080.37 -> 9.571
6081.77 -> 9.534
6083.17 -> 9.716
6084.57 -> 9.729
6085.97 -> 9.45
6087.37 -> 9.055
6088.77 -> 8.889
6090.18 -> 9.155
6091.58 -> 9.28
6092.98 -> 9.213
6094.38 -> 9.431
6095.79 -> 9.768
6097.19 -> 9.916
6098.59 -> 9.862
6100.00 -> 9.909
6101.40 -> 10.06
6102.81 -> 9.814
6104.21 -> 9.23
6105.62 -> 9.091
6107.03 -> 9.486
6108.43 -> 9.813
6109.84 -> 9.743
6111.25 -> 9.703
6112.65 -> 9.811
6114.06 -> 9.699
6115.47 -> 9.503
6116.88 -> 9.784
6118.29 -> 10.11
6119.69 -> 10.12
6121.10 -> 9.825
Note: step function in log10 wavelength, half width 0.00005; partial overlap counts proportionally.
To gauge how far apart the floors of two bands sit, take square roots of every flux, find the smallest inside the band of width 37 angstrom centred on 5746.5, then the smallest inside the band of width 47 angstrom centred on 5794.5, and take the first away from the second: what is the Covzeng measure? -0.10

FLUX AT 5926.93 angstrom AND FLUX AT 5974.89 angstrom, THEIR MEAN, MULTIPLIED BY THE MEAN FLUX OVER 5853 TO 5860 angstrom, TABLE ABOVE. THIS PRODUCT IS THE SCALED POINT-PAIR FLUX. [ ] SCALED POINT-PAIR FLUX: 88.1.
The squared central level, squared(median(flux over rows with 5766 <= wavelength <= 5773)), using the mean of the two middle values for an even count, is 107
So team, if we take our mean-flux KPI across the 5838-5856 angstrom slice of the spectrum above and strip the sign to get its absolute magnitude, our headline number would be 9.8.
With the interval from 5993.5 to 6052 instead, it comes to 9.6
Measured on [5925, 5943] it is 9.5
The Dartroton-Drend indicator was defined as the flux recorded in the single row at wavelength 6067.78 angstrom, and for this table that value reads 9.694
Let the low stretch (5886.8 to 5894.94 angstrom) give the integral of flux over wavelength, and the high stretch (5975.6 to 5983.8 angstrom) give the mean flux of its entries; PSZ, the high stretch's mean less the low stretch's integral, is -58.2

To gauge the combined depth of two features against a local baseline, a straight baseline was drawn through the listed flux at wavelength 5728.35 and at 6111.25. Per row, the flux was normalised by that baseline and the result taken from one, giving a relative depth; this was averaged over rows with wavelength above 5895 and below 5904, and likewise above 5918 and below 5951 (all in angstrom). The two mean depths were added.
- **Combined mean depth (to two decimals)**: 0.17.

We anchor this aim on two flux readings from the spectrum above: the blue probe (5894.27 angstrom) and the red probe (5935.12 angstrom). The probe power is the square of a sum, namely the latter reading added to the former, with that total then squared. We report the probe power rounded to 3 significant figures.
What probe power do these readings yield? 315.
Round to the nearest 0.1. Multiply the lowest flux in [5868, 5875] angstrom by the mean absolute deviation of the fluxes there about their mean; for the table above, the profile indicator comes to 1.0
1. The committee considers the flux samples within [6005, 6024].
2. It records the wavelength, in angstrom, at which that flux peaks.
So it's 6014.92 angstrom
